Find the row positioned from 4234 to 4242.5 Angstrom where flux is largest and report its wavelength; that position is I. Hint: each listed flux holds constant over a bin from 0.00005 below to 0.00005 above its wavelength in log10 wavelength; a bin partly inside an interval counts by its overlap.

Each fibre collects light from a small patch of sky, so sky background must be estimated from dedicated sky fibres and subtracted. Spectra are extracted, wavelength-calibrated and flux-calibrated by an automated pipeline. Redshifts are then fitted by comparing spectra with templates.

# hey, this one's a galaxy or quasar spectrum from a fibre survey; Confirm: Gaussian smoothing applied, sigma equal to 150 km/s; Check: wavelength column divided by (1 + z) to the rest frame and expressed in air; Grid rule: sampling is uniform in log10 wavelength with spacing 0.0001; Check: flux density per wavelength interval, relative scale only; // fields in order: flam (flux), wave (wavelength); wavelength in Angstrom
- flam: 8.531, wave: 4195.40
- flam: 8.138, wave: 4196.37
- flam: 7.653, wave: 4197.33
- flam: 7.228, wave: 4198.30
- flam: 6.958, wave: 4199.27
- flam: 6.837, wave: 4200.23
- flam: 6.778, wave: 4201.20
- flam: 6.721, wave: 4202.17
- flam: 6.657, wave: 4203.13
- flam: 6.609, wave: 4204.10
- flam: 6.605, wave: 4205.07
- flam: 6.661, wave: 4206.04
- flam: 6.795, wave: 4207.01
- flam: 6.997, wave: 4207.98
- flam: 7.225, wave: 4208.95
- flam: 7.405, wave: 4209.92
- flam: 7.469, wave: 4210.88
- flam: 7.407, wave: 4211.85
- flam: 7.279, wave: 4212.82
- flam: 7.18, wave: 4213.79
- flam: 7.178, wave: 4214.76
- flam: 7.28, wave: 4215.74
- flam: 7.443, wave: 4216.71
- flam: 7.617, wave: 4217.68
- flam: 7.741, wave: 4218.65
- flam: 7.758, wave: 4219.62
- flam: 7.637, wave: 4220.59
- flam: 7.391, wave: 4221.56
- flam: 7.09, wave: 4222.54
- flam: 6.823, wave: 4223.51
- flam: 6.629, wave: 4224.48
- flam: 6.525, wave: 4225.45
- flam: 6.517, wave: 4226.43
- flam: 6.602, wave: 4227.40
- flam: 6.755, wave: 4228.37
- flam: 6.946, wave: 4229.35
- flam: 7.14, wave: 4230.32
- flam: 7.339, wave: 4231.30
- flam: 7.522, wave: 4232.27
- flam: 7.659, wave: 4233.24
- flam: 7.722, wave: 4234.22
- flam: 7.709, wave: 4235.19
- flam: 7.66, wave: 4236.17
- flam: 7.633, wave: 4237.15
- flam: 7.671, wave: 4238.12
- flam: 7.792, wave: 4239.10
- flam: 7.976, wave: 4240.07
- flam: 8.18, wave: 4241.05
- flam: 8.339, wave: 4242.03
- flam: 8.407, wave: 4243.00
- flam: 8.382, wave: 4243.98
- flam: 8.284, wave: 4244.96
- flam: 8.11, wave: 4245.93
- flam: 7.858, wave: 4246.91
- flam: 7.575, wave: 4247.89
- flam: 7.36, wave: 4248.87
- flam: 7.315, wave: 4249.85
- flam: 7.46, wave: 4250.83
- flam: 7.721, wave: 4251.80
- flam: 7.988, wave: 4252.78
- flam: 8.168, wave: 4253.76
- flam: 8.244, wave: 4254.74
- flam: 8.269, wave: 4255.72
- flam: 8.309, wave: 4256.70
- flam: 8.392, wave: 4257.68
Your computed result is 4242.03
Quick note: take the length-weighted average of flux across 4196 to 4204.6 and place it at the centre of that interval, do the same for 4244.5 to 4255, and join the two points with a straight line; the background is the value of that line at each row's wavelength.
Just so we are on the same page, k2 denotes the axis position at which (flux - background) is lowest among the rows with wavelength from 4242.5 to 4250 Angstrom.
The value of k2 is 4249.85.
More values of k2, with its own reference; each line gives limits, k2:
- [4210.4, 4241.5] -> 4226.43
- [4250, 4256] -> 4250.83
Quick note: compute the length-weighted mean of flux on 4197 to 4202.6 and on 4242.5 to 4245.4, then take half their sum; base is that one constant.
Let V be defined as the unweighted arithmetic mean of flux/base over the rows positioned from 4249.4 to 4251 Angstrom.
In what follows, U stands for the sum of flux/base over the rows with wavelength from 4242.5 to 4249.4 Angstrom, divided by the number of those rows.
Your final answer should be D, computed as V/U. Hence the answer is 0.92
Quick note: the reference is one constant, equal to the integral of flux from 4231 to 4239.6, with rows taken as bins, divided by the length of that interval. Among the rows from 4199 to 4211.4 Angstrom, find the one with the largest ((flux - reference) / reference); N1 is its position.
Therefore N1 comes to 4210.88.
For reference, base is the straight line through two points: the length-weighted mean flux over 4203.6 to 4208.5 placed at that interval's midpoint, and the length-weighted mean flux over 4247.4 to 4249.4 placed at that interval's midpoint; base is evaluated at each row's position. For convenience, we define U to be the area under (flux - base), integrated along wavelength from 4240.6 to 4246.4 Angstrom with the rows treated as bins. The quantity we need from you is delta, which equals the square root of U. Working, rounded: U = 5.3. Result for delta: 2.31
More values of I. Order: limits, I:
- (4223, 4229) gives 4223.51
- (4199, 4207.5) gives 4199.27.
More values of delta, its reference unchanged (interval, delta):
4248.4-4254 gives 0.92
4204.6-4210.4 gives 1.08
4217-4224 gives 1.80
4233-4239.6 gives 1.73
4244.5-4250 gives 1.38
